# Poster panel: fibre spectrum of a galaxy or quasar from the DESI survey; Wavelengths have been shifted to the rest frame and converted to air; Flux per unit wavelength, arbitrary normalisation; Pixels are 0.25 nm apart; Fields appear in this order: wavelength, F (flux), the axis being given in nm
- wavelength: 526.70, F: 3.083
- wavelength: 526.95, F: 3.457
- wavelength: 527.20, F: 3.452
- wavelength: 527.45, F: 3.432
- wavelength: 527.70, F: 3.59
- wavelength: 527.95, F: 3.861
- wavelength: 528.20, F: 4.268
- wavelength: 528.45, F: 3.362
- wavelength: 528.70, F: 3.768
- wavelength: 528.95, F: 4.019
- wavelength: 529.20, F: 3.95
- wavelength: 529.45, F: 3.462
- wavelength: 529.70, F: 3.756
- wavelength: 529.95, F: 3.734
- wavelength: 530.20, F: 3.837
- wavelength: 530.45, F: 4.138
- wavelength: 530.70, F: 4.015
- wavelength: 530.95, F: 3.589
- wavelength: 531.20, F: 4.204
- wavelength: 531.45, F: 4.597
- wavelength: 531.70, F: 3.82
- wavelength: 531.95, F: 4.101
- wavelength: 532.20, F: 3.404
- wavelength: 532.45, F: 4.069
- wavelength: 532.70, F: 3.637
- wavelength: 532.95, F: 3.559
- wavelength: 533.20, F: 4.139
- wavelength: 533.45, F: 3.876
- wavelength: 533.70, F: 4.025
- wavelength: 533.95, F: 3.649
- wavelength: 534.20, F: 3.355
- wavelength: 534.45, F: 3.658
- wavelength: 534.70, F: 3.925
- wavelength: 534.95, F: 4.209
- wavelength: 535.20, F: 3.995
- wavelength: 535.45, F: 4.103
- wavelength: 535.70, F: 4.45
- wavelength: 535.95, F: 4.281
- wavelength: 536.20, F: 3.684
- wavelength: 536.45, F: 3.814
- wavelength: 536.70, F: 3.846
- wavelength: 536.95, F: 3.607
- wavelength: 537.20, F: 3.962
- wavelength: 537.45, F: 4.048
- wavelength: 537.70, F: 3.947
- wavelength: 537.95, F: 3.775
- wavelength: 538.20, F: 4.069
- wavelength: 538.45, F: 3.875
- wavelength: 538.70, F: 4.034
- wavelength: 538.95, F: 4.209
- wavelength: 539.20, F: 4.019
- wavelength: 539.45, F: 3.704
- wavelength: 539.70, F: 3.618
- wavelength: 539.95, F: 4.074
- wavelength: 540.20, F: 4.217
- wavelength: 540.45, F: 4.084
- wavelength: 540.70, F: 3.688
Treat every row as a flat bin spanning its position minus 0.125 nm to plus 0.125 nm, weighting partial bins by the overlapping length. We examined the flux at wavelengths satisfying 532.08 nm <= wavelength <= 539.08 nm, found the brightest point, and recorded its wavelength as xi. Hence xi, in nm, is 535.70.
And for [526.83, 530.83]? 528.20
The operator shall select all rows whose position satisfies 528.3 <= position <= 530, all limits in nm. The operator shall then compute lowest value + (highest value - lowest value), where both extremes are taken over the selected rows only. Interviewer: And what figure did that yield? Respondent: 4.02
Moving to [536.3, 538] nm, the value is 4.05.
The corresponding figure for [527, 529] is 4.27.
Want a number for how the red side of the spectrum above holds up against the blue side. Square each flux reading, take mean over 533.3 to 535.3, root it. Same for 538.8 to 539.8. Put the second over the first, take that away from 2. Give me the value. 0.99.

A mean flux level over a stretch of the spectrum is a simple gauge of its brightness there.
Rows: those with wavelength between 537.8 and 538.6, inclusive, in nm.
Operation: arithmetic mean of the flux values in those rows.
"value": 3.91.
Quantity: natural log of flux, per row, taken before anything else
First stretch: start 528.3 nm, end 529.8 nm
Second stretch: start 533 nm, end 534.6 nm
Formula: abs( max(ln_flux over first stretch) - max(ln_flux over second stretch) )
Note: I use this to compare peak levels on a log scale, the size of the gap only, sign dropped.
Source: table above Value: 0.03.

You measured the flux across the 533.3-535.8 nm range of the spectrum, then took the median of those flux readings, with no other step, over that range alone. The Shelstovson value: 3.96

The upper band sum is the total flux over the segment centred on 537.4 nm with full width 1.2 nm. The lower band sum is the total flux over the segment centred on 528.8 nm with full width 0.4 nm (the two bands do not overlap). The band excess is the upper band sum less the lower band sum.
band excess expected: 12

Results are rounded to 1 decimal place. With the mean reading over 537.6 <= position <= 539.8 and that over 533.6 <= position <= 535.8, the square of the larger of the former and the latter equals 15.4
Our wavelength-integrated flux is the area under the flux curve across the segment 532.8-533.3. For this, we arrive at 1.9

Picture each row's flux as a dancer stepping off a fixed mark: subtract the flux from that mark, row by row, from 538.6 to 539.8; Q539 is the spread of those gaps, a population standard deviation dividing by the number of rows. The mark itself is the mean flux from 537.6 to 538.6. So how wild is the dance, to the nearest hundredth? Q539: 0.22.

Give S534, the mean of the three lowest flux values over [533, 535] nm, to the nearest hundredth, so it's 3.55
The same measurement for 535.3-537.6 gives 3.70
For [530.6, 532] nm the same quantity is 3.81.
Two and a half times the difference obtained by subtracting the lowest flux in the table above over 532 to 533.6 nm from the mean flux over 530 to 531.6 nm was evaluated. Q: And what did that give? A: 1.6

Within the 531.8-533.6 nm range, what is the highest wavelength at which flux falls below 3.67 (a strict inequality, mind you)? 532.95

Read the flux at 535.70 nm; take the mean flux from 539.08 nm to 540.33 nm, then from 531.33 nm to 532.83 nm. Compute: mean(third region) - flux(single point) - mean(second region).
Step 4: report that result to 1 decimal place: -4.4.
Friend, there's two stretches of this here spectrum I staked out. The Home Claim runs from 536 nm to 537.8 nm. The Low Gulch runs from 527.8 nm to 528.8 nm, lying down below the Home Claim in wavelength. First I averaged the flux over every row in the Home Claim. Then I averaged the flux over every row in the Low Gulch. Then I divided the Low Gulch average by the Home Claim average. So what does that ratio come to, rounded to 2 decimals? 0.99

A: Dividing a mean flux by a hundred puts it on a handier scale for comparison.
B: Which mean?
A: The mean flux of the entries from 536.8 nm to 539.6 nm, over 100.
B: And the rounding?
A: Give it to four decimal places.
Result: 0.0393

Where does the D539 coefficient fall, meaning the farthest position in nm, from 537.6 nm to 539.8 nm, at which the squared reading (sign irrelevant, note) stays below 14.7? 539.70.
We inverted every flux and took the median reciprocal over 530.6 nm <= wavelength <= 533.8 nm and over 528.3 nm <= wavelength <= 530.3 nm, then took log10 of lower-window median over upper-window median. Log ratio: 0.028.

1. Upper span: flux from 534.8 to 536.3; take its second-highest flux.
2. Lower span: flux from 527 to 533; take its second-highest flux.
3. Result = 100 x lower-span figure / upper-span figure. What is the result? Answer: 100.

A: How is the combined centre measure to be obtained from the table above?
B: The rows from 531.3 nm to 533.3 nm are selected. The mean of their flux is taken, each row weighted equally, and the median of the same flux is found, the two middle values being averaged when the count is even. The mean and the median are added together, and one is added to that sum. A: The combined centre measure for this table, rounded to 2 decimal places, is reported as 8.86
